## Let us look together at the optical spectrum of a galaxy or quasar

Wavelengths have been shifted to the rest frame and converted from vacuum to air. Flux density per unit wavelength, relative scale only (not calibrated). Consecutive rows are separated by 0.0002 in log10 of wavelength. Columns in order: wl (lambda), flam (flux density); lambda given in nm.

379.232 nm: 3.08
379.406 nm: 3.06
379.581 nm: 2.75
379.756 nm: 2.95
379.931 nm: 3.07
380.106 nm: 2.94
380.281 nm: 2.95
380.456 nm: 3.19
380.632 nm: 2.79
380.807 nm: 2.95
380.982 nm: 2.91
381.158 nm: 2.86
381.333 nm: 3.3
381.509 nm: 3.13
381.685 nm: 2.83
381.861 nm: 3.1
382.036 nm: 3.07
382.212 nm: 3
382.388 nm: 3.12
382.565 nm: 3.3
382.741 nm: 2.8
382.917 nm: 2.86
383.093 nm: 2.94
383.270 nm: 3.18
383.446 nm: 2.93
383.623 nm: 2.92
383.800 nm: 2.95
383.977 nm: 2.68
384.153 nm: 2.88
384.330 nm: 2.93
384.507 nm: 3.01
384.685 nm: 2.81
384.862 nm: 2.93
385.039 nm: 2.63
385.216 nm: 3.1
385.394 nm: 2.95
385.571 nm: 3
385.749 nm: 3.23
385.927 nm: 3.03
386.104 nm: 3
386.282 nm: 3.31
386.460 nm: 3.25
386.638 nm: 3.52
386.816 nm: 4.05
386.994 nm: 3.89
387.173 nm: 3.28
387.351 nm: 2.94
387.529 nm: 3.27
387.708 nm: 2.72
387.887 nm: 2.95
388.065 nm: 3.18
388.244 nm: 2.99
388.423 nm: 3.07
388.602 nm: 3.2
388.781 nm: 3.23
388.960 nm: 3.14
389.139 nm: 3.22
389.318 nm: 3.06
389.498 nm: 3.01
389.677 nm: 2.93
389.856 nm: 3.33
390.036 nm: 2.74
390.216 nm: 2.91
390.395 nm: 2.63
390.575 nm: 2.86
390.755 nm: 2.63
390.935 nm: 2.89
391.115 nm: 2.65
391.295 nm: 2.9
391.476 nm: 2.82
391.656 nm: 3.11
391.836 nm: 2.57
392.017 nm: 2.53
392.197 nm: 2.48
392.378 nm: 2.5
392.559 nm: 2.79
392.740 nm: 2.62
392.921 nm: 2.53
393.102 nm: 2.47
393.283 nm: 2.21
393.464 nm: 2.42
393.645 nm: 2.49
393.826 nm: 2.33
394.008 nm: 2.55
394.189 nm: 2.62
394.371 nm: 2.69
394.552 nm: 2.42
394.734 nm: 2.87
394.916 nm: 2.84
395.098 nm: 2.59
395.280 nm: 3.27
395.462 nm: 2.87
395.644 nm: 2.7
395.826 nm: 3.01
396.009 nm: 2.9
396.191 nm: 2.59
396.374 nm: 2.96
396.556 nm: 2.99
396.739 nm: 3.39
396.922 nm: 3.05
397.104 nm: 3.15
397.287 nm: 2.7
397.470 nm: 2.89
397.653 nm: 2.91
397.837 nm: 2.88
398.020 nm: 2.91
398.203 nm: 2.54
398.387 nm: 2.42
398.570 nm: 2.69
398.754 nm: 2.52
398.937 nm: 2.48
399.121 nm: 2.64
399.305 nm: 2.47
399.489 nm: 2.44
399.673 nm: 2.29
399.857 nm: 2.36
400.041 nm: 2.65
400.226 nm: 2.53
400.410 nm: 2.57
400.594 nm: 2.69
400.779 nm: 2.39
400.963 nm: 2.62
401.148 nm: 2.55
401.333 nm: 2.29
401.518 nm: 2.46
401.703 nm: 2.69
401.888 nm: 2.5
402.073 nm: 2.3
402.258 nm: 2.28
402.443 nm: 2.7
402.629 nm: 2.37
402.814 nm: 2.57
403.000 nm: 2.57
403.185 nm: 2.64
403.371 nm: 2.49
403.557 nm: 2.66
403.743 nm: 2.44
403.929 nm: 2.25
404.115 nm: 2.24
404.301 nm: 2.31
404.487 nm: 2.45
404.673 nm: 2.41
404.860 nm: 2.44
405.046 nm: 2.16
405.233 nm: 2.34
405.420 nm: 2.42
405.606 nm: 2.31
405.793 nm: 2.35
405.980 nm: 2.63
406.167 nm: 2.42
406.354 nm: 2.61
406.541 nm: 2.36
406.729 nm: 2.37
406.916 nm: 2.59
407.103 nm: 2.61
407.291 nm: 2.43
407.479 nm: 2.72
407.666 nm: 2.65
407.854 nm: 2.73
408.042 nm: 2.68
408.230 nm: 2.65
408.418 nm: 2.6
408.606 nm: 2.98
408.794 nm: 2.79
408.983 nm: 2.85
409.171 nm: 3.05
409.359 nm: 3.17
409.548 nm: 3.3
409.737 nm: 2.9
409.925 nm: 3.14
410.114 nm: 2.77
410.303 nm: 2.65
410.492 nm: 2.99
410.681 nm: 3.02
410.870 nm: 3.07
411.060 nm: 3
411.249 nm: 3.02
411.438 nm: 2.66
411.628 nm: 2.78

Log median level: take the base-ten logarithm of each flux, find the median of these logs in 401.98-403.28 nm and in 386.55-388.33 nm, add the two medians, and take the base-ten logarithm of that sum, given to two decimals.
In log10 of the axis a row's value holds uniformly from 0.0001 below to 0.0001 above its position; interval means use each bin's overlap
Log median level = -0.04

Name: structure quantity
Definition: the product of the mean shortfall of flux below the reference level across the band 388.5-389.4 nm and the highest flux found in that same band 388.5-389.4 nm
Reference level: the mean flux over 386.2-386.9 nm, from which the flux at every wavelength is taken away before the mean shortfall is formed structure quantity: 1.2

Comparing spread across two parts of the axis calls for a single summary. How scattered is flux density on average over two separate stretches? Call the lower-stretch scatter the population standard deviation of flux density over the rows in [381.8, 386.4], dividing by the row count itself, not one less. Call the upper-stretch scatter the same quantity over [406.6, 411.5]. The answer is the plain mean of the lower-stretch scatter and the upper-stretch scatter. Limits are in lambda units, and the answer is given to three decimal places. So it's 0.197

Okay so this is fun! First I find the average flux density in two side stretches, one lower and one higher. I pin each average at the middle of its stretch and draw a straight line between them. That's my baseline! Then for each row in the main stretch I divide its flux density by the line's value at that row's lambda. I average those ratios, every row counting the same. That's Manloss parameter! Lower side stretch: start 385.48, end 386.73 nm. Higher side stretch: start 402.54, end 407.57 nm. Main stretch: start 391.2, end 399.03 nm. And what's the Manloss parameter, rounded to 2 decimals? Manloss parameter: 0.96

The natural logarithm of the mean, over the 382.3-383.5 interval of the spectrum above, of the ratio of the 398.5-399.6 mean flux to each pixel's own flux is -0.17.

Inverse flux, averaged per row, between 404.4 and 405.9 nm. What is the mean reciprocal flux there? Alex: 0.424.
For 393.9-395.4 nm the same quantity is 0.369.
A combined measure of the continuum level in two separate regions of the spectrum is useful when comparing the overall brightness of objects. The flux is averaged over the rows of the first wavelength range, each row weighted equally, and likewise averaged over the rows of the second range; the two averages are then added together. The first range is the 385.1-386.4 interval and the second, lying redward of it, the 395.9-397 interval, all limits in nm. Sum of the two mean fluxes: 6.1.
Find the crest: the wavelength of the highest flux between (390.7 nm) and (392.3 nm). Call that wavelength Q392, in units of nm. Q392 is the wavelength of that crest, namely 391.656 nm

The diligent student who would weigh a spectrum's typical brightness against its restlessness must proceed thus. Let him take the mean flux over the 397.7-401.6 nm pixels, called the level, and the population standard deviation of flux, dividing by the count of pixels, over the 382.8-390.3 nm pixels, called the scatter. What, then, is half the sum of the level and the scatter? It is 1.41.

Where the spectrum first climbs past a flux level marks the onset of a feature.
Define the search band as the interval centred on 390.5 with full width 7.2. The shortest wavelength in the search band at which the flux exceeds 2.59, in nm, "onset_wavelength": 386.994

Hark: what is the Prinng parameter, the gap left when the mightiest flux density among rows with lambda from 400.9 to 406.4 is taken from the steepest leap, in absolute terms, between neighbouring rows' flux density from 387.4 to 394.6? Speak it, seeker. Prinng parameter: -2.1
